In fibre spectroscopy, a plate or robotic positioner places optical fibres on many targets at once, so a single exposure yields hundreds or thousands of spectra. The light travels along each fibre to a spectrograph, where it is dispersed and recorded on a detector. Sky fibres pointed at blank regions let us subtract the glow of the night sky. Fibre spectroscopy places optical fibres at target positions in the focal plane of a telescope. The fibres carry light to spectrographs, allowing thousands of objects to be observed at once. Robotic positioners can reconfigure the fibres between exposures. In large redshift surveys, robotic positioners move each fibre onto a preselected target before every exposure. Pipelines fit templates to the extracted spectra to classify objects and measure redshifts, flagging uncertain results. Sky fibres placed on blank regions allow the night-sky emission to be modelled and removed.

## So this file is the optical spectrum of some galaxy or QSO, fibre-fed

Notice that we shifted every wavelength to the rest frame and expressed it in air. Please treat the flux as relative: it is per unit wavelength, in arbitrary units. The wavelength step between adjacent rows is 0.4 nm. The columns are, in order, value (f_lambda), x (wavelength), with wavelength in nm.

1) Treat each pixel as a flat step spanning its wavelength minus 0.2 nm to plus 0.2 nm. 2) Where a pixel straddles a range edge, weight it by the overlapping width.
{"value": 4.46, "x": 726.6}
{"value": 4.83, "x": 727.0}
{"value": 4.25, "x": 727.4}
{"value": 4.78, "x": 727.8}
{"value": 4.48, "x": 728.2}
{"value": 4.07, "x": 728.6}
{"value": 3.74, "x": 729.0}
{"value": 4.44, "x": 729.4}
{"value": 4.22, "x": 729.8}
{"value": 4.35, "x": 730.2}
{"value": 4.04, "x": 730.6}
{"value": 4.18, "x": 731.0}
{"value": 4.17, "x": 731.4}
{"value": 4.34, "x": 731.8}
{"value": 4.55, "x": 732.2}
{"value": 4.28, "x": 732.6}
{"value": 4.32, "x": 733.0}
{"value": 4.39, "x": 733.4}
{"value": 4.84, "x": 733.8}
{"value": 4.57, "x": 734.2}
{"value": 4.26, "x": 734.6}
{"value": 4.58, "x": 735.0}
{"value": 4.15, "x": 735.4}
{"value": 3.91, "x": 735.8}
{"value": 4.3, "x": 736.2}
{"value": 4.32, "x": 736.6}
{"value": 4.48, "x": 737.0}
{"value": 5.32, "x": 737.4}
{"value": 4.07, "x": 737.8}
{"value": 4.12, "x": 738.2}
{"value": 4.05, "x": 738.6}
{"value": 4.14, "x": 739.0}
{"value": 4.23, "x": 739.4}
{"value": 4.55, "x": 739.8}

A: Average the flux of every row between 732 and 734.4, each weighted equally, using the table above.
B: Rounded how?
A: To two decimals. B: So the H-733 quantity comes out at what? 4.49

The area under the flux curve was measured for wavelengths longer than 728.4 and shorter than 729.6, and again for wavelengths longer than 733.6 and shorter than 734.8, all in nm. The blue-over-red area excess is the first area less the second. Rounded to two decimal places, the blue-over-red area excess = -0.57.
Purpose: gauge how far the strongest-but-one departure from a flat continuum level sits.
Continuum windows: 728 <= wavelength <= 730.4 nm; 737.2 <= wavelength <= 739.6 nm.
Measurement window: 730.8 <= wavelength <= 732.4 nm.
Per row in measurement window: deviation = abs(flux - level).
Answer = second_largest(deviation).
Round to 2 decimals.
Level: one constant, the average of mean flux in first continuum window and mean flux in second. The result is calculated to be 0.10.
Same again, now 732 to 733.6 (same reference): 0.12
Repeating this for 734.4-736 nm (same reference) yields 0.31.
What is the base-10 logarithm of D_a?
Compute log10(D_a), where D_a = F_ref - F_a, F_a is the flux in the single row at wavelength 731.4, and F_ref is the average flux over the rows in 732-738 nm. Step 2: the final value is -0.60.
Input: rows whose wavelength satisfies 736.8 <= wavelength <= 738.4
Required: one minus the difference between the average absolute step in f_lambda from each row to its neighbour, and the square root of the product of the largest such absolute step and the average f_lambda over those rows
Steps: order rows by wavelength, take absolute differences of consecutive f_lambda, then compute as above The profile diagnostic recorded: 2.66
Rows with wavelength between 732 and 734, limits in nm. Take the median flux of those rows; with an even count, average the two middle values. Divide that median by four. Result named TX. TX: 1.10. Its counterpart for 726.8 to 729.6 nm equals 1.11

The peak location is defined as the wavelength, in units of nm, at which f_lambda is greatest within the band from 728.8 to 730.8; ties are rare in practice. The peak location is 729.4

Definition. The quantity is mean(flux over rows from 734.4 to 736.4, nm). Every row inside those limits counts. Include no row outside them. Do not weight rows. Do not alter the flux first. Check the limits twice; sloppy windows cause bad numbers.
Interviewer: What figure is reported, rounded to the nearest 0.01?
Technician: 4.24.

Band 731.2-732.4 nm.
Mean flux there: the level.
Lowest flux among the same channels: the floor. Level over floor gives 1.04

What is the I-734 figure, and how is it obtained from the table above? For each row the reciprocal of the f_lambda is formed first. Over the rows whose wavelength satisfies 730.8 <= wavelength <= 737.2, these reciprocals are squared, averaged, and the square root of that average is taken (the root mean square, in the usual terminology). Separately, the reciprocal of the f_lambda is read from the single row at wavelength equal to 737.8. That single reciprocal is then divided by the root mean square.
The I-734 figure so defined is 1.07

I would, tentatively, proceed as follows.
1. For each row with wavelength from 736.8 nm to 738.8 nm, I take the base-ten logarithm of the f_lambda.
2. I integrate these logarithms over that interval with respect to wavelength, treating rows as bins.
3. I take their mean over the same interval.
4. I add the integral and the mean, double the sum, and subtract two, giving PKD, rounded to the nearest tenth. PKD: 1.9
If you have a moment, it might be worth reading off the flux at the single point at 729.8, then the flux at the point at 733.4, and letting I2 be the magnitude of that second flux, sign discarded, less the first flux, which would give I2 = 0.2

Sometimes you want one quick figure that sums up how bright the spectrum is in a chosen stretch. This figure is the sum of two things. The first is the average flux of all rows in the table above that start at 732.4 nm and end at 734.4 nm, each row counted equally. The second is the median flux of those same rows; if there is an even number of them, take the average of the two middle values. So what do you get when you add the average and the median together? 8.87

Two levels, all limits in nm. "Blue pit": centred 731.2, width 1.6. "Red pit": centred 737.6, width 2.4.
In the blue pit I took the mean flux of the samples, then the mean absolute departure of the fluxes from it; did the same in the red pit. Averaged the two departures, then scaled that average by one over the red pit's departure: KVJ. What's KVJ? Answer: 0.6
